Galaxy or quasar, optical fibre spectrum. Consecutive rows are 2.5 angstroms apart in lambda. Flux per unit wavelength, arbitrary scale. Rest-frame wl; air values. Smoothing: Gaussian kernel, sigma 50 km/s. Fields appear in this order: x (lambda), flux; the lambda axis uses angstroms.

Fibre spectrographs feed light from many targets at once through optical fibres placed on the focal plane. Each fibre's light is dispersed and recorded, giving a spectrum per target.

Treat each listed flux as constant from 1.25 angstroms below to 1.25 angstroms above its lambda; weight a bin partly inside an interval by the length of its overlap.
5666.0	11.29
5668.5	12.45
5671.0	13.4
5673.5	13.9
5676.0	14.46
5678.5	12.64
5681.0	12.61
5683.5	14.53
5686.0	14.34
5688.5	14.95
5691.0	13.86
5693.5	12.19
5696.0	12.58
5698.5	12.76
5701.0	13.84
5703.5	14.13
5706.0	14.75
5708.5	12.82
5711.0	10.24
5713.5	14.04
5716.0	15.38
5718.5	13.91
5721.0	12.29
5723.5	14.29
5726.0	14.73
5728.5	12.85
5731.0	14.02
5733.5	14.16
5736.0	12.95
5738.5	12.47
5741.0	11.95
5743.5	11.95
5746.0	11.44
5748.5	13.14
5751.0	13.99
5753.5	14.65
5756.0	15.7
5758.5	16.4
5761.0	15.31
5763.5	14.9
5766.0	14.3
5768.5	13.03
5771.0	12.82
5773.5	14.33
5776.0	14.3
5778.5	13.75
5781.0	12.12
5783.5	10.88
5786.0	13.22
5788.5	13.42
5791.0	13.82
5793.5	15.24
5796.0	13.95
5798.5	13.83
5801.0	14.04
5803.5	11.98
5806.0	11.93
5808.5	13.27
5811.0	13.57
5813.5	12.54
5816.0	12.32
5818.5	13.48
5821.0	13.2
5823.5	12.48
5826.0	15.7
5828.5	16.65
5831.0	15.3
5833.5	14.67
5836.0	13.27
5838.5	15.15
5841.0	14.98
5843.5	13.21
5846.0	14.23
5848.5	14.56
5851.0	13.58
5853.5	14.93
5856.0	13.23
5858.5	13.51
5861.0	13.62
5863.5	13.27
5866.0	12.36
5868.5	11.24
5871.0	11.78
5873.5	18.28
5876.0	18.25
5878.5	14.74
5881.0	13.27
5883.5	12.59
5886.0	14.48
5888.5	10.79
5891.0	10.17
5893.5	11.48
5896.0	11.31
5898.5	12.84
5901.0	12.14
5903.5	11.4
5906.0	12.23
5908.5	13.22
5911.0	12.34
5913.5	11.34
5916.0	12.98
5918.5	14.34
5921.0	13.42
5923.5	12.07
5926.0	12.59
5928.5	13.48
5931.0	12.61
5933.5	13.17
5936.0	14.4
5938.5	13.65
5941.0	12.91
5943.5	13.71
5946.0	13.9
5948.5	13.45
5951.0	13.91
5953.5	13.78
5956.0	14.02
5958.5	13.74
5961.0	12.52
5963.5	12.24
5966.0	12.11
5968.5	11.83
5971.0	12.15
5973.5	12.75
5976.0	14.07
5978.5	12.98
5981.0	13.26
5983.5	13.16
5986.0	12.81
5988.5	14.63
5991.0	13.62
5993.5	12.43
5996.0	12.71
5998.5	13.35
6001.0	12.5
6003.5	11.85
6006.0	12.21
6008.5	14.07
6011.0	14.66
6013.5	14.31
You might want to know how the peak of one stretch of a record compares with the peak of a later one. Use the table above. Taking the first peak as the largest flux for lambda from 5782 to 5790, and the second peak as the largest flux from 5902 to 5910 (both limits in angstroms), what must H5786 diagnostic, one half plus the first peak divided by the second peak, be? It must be 1.52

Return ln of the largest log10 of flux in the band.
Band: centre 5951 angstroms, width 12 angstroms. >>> 0.137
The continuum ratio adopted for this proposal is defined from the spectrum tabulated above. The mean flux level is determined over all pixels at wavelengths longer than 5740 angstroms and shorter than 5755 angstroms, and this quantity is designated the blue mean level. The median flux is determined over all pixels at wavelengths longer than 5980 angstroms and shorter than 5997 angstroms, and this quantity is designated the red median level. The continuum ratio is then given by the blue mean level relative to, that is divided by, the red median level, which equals 0.98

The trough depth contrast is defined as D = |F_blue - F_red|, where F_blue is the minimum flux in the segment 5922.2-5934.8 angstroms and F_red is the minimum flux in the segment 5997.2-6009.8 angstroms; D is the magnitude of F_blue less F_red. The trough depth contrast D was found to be 0.22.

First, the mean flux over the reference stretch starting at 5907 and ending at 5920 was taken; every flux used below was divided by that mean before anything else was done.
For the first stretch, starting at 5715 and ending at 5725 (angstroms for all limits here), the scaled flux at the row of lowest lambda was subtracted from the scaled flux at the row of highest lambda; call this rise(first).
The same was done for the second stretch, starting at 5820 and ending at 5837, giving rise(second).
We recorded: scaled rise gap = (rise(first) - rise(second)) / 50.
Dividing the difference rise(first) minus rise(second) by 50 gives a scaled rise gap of -0.0018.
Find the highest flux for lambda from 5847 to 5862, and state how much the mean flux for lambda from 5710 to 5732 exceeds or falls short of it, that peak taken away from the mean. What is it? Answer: -1.4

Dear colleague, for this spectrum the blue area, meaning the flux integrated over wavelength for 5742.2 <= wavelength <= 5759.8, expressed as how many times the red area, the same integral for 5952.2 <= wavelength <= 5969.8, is 1.08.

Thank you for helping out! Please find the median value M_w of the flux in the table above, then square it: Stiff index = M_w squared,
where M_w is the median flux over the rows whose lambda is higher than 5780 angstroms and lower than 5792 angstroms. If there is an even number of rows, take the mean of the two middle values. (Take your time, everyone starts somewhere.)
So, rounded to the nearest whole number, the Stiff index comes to 175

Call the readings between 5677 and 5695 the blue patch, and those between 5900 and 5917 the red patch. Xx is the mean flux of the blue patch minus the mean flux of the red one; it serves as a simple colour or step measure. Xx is 1.4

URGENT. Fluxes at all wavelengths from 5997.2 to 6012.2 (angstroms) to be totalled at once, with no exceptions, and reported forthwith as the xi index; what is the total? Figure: 78.6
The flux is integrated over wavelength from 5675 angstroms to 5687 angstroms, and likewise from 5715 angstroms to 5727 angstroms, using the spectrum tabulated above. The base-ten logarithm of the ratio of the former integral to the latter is -0.01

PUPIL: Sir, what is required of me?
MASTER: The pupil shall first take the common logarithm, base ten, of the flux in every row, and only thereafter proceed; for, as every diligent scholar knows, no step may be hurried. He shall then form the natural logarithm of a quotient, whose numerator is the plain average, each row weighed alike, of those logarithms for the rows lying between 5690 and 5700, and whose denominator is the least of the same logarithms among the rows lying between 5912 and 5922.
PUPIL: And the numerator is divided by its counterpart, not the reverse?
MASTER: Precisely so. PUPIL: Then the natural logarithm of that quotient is 0.050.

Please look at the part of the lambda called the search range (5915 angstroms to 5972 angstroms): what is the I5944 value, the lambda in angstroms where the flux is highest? 5936.0 angstroms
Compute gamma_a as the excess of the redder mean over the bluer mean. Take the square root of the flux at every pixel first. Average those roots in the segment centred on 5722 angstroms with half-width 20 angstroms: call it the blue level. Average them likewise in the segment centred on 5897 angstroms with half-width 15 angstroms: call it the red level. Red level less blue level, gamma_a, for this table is -0.19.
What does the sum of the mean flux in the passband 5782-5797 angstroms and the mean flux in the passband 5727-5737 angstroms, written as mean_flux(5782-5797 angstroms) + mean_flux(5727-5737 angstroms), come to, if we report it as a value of 26.9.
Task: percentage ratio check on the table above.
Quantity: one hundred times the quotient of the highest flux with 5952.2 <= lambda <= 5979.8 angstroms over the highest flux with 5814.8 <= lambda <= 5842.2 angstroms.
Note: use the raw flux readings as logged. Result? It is 85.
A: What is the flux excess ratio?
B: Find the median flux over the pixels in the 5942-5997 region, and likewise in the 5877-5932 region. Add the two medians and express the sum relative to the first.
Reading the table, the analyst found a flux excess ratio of 1.95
